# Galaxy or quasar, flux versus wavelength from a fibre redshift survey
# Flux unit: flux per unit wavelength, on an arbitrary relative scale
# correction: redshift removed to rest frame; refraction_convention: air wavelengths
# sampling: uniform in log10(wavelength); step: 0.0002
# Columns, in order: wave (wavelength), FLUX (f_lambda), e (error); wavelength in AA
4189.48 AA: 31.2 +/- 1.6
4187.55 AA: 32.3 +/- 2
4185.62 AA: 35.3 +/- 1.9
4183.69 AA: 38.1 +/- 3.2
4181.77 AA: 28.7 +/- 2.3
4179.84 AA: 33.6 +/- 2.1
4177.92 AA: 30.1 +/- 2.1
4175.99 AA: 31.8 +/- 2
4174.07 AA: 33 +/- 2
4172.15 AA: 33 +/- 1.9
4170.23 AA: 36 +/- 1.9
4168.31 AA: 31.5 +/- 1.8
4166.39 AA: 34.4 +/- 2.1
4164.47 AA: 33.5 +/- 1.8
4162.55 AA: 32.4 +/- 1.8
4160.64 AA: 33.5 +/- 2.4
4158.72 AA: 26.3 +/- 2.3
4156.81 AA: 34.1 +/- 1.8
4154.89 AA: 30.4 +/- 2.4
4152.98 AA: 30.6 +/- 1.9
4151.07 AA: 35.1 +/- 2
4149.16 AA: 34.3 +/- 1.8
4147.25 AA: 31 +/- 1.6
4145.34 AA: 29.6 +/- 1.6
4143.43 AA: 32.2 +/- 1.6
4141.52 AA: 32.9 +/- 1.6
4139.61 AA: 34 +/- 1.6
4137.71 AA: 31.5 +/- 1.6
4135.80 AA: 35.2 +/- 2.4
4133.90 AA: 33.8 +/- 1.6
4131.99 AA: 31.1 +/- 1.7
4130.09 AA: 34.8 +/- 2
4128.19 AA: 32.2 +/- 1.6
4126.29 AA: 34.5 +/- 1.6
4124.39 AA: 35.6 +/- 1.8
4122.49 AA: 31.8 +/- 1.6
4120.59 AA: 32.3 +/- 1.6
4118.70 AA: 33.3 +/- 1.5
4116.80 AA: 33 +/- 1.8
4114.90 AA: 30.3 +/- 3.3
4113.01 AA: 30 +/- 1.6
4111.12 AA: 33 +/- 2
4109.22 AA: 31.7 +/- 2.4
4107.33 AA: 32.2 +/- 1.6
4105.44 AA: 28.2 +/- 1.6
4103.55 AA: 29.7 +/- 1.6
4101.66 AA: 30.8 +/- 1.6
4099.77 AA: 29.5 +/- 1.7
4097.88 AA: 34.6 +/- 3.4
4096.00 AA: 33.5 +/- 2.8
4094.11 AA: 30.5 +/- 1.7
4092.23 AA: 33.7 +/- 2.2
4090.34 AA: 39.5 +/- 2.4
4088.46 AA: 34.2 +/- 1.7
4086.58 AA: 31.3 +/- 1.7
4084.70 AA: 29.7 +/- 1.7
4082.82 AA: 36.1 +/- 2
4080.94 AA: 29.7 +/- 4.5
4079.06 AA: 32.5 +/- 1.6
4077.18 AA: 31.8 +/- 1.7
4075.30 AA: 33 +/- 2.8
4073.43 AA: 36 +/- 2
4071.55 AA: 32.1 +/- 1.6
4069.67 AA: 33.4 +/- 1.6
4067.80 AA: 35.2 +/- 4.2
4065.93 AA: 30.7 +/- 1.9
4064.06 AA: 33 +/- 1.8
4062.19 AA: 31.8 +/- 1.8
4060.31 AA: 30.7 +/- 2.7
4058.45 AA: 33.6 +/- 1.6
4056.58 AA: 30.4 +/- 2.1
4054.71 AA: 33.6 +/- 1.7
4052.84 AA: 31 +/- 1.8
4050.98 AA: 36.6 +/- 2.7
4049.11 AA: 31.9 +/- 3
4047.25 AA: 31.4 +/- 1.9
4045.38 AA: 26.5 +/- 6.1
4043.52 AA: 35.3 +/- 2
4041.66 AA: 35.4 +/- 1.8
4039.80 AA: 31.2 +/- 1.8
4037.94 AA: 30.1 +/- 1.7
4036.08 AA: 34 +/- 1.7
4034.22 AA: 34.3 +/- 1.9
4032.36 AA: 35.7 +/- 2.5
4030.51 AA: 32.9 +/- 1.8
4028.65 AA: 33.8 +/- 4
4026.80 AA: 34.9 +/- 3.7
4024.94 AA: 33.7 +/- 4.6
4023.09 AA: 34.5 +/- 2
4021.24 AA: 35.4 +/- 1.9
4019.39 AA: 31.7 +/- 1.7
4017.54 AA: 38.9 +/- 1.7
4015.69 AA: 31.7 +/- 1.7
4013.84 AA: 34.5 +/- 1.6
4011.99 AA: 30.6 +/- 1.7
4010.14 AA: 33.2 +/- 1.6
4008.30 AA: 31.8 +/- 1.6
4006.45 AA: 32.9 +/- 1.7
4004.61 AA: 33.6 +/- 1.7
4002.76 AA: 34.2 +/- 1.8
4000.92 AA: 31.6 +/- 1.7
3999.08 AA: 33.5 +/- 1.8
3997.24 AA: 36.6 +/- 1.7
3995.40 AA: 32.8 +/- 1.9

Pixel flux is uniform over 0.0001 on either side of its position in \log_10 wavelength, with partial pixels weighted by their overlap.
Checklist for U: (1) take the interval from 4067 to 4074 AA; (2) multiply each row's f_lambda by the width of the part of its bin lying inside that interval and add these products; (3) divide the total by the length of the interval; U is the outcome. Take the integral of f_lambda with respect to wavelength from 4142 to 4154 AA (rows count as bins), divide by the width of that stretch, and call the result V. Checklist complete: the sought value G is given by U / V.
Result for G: 1.06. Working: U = 34.0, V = 32.2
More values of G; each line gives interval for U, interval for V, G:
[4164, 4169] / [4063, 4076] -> 0.99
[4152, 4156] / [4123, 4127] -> 0.88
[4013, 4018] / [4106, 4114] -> 1.10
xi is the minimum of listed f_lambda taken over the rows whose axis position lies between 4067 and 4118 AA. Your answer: 28.2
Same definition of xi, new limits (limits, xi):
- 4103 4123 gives 28.2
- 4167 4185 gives 28.7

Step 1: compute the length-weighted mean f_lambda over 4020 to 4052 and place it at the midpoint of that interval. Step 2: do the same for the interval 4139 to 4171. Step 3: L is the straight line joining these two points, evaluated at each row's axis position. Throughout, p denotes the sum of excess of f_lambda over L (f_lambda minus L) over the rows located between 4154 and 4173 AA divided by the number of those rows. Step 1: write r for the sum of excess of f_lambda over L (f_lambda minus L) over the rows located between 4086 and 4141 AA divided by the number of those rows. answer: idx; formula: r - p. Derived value -0.3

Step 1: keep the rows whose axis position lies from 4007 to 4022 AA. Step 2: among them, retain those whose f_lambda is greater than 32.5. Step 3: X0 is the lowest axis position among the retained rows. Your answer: 4010.14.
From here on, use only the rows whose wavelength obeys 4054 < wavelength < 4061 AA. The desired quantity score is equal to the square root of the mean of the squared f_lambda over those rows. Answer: 32.1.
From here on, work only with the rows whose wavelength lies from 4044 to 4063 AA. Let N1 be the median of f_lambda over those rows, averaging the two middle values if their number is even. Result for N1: 31.6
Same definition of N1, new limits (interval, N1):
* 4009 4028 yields 34.1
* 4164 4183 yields 33.0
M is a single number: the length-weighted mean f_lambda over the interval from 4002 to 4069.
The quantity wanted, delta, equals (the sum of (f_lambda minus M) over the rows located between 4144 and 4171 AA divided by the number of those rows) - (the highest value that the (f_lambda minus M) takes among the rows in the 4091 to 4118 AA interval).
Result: -2.3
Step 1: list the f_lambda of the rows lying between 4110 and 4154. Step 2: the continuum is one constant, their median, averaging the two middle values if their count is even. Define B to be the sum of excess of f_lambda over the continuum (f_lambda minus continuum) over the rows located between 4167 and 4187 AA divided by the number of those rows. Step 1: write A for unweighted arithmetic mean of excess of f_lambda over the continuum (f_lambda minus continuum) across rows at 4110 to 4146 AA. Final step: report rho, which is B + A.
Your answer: 0.00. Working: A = -0.2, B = 0.2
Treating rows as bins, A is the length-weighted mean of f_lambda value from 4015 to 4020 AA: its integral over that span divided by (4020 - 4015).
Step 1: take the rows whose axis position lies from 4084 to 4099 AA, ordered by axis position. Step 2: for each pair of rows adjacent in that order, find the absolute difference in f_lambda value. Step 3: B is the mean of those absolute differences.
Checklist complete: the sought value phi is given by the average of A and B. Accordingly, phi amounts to 18.8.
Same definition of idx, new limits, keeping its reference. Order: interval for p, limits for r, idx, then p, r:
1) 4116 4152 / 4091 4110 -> -1.9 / 0.48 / -1.4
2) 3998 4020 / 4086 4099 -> 1.4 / -0.40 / 1.0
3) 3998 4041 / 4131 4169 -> 0.0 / -0.08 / -0.1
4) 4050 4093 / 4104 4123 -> -1.1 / -0.06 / -1.2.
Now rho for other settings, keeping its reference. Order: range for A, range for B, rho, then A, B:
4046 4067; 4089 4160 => -1.21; -0.7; -0.6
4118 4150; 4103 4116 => -2.12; 0.0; -2.2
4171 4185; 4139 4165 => -1.05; -0.3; -0.8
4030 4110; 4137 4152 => -0.69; -0.4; -0.3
